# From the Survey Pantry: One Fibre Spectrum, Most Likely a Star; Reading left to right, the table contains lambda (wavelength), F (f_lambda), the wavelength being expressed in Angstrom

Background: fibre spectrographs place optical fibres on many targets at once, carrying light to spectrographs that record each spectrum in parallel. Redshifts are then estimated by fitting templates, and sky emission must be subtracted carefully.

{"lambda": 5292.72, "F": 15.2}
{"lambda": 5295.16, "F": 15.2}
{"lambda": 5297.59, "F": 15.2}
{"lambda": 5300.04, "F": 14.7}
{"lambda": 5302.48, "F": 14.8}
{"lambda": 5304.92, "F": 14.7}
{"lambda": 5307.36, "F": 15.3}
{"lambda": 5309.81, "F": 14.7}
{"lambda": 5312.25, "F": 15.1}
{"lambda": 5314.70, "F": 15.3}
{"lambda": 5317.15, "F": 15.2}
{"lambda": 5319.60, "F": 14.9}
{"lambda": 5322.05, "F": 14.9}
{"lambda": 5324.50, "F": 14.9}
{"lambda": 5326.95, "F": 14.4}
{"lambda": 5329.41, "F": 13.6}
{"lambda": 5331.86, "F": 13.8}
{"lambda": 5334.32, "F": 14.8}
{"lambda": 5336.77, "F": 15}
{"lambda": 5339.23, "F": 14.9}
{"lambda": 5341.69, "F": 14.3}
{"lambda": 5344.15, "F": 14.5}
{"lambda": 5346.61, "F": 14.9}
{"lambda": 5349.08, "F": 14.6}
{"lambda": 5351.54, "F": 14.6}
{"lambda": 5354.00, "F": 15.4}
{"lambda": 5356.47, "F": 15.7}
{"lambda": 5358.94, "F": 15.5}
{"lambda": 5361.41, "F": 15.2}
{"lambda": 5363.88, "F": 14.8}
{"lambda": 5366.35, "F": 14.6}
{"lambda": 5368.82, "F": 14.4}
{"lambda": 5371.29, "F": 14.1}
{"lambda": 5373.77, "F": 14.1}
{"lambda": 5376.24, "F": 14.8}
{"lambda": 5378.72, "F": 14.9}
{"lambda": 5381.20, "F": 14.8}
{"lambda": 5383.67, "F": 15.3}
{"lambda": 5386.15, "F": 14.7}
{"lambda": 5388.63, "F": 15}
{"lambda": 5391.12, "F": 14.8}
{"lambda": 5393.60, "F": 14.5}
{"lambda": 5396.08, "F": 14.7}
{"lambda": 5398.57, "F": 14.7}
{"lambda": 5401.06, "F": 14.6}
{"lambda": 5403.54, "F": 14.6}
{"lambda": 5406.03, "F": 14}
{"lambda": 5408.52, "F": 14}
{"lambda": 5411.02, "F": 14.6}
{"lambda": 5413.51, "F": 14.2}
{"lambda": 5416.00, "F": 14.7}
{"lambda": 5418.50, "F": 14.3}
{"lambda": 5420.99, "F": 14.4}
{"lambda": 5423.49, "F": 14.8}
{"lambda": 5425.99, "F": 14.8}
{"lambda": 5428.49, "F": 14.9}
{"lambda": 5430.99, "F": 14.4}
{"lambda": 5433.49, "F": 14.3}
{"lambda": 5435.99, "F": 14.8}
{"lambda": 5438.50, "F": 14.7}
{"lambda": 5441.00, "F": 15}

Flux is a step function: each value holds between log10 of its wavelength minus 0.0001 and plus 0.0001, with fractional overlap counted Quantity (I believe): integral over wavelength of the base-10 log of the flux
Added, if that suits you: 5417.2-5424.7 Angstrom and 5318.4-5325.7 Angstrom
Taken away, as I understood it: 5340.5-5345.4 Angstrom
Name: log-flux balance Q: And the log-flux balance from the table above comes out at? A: 12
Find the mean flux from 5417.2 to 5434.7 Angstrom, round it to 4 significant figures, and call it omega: 14.56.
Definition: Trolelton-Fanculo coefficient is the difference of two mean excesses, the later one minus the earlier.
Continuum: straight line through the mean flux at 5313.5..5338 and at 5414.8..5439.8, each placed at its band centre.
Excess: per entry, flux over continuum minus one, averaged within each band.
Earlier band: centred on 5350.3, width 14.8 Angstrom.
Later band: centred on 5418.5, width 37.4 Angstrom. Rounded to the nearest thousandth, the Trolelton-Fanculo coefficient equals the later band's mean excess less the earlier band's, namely -0.028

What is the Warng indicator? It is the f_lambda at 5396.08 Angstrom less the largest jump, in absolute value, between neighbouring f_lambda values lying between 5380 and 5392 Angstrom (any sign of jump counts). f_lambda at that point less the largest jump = 14.1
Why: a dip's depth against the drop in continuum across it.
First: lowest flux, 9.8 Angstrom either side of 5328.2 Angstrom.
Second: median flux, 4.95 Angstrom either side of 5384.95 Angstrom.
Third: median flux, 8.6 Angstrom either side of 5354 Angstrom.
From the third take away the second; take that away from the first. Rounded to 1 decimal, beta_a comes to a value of 13.3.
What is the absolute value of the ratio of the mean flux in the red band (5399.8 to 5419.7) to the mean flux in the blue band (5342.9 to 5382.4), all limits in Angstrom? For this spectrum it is 0.97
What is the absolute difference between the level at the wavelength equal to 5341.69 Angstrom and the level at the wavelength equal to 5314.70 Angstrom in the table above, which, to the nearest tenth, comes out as 1.0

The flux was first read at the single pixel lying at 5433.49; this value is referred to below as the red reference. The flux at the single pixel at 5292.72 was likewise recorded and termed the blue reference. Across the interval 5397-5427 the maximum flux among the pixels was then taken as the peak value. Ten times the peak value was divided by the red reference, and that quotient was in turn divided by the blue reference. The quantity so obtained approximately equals 0.68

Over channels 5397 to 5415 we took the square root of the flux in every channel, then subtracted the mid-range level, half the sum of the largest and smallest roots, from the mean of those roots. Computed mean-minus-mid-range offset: 0.005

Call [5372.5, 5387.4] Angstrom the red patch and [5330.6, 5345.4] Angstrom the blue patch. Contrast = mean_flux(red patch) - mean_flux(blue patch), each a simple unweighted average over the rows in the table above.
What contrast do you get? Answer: 0.2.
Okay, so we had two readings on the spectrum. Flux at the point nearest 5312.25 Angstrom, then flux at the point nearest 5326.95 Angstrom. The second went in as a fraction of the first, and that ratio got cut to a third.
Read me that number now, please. 0.318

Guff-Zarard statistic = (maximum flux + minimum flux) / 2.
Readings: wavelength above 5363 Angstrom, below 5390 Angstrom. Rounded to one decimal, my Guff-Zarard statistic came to 14.7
